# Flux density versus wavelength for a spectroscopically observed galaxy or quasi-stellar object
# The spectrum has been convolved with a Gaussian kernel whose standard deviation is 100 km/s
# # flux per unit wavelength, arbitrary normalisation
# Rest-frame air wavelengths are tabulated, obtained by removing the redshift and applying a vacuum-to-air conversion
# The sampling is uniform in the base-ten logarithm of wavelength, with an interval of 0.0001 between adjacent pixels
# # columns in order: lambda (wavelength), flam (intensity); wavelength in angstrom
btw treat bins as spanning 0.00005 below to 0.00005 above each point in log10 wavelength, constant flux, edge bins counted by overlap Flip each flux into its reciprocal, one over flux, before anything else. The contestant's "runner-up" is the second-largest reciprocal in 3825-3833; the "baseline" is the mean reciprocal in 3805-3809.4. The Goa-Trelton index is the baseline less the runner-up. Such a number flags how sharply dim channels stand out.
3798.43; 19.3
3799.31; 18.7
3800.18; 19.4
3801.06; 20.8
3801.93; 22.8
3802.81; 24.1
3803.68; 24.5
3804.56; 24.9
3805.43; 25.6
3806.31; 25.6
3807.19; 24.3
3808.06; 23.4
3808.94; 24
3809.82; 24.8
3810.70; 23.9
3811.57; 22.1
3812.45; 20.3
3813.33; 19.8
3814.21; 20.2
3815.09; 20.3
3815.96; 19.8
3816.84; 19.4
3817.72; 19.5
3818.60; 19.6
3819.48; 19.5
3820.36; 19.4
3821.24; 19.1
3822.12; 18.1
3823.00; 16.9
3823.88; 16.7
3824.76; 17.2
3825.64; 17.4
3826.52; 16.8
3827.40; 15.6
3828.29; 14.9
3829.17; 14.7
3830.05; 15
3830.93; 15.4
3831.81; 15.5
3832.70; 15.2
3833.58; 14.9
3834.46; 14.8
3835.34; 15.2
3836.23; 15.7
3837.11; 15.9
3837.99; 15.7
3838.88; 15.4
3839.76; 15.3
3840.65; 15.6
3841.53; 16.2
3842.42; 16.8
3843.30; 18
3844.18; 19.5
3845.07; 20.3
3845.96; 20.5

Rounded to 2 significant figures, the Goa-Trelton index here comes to -0.026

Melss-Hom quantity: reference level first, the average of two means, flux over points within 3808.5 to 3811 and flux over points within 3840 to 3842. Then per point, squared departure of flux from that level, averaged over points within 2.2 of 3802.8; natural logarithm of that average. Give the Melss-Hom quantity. 2.6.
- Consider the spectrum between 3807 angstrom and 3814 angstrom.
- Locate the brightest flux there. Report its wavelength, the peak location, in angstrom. 3809.82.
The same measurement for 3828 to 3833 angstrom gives 3831.81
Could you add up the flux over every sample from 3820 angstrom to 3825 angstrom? 107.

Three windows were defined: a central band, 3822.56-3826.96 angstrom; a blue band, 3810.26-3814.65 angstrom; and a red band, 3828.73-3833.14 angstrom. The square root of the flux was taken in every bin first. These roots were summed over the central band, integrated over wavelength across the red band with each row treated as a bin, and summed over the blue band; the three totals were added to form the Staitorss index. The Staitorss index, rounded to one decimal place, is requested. 60.8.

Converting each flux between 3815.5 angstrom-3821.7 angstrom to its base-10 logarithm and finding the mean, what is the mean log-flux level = 1.29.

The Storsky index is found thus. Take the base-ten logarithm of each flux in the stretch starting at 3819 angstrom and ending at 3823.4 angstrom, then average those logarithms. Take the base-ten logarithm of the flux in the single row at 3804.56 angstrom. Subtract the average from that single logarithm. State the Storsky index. 0.13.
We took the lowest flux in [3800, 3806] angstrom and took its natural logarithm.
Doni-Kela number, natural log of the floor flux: 2.97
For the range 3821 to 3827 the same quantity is 2.82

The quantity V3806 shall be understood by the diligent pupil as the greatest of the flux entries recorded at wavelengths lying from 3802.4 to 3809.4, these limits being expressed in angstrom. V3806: 25.6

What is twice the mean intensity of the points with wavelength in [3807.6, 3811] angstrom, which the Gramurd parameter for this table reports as 48.0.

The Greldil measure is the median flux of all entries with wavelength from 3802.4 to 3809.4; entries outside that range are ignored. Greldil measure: 24.4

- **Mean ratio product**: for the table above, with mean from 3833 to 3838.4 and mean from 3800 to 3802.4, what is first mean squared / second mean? 11.2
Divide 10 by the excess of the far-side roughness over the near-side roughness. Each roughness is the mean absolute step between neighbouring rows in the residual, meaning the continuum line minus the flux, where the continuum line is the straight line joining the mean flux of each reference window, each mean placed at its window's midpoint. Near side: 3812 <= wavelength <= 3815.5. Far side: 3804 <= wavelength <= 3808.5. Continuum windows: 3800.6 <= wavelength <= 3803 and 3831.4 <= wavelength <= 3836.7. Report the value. 31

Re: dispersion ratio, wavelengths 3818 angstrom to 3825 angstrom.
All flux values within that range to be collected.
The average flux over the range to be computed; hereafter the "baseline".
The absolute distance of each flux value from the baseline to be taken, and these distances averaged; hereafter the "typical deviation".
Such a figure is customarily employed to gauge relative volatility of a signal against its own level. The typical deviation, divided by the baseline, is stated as 0.059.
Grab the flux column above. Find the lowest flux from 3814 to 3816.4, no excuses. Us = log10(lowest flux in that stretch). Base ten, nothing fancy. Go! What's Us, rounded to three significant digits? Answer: 1.30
